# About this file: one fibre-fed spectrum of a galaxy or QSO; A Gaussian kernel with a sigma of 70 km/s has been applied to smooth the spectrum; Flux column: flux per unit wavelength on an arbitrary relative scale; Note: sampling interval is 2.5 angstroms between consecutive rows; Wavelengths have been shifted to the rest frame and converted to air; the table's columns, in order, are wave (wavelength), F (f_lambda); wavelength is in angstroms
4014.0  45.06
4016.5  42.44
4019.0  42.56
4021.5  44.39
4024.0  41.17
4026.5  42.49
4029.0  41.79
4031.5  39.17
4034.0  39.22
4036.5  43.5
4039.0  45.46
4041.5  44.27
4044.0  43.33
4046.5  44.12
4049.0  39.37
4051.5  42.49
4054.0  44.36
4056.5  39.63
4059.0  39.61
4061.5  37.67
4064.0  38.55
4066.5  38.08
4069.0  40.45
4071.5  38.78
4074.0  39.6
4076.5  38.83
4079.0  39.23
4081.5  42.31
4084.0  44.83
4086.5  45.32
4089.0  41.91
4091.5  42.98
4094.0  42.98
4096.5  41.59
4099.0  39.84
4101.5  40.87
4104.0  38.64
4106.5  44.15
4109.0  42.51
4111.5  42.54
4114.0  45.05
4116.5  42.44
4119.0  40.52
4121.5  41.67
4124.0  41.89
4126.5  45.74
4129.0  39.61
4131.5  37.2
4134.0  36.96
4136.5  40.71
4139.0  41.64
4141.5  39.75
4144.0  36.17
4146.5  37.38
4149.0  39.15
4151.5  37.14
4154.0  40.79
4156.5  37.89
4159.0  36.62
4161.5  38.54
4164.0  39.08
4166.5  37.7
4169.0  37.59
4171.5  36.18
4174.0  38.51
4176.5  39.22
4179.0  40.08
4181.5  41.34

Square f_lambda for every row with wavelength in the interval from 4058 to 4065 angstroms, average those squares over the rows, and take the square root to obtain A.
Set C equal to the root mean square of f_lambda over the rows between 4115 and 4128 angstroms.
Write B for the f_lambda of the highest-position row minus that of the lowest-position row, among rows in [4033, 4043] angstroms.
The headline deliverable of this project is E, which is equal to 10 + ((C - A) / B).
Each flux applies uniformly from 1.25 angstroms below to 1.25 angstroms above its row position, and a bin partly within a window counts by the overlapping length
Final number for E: 10.8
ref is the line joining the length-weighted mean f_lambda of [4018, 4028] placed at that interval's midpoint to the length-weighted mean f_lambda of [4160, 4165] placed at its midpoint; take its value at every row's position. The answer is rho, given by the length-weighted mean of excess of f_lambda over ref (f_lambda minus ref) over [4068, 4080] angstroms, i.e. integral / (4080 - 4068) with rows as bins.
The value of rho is -1.8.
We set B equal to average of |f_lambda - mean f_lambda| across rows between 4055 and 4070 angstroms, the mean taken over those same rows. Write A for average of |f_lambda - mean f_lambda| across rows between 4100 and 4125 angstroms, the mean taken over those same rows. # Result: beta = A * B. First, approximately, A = 1.31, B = 0.9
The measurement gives 1.2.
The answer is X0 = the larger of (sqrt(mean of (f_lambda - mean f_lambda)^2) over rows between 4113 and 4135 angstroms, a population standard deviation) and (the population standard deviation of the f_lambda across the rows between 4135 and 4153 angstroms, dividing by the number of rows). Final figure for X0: 2.9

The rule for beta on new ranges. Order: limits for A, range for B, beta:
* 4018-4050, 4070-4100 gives 3.2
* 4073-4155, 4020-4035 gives 3.1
